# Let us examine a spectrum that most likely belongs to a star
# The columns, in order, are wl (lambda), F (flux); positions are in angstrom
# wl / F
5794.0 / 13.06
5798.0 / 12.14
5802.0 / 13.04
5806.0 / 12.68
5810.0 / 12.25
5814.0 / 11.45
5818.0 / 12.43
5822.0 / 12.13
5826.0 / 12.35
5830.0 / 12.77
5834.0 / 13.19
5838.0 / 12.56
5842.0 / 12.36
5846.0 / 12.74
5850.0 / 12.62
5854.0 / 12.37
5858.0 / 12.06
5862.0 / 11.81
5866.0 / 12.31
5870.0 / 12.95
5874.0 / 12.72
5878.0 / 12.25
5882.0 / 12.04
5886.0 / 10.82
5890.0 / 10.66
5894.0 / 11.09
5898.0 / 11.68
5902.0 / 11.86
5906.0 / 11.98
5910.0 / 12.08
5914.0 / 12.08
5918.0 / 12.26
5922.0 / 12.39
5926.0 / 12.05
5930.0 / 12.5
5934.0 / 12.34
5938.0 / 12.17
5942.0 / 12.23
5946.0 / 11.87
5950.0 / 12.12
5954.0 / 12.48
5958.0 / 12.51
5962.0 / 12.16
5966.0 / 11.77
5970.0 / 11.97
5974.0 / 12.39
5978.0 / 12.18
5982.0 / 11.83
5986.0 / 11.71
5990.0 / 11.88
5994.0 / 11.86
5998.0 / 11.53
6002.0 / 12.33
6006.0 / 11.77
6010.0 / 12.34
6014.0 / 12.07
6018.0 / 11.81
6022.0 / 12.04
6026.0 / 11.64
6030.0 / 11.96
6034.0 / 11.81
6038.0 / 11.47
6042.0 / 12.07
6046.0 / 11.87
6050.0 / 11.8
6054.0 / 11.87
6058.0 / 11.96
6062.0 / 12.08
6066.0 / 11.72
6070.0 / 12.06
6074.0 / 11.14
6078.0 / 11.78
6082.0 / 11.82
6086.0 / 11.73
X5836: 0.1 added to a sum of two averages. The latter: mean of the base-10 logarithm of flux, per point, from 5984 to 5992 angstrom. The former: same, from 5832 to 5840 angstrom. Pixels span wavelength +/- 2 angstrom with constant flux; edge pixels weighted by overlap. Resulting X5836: 2.28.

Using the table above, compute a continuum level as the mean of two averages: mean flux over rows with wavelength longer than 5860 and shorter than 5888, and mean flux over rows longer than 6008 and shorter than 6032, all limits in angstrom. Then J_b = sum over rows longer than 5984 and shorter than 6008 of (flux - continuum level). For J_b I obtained -1.2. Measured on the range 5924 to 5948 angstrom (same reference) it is 0.8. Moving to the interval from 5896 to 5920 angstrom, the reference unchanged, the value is -0.4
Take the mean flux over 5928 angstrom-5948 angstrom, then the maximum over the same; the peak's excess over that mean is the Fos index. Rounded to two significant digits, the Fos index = 0.28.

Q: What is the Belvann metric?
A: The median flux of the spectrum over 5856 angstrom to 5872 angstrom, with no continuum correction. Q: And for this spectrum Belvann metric 12.2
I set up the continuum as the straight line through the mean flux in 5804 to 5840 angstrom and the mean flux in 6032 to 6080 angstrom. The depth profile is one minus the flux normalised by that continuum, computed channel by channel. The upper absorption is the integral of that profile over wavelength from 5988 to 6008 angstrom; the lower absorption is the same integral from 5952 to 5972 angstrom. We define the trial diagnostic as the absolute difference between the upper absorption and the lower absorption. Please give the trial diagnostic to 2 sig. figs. 0.35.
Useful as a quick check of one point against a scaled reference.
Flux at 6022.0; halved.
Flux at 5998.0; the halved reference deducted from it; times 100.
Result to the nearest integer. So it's 551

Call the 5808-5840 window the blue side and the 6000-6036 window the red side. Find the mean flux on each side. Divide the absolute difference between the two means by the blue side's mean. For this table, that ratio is 0.034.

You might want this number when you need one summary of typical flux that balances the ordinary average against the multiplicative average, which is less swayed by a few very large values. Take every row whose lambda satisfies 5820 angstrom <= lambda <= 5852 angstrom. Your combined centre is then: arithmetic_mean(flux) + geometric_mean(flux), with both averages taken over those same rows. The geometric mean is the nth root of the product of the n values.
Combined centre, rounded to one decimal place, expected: 25.2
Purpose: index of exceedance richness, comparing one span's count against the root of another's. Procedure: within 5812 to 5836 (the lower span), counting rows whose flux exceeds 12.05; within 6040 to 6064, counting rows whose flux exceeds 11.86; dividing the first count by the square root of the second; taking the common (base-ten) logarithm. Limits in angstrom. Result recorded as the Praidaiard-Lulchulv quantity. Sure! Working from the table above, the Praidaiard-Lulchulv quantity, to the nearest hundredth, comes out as 0.35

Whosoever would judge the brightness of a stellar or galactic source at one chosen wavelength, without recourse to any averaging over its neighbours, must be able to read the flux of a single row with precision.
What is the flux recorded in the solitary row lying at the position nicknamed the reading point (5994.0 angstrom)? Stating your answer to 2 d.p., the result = 11.86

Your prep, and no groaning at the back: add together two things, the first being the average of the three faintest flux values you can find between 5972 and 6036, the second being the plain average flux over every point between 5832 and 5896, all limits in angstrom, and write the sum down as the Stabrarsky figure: 23.8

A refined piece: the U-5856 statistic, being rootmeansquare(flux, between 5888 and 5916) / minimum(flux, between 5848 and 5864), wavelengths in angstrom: 0.99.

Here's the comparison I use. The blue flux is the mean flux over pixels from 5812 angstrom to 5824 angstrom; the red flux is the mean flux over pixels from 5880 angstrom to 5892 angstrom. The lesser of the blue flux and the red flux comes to 11.2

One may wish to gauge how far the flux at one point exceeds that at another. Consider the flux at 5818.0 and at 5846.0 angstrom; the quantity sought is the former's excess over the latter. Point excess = -0.31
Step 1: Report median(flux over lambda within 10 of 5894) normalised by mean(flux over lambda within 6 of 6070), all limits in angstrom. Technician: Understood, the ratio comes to 0.95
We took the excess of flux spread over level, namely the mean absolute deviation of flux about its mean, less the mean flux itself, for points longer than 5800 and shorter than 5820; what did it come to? -12.0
